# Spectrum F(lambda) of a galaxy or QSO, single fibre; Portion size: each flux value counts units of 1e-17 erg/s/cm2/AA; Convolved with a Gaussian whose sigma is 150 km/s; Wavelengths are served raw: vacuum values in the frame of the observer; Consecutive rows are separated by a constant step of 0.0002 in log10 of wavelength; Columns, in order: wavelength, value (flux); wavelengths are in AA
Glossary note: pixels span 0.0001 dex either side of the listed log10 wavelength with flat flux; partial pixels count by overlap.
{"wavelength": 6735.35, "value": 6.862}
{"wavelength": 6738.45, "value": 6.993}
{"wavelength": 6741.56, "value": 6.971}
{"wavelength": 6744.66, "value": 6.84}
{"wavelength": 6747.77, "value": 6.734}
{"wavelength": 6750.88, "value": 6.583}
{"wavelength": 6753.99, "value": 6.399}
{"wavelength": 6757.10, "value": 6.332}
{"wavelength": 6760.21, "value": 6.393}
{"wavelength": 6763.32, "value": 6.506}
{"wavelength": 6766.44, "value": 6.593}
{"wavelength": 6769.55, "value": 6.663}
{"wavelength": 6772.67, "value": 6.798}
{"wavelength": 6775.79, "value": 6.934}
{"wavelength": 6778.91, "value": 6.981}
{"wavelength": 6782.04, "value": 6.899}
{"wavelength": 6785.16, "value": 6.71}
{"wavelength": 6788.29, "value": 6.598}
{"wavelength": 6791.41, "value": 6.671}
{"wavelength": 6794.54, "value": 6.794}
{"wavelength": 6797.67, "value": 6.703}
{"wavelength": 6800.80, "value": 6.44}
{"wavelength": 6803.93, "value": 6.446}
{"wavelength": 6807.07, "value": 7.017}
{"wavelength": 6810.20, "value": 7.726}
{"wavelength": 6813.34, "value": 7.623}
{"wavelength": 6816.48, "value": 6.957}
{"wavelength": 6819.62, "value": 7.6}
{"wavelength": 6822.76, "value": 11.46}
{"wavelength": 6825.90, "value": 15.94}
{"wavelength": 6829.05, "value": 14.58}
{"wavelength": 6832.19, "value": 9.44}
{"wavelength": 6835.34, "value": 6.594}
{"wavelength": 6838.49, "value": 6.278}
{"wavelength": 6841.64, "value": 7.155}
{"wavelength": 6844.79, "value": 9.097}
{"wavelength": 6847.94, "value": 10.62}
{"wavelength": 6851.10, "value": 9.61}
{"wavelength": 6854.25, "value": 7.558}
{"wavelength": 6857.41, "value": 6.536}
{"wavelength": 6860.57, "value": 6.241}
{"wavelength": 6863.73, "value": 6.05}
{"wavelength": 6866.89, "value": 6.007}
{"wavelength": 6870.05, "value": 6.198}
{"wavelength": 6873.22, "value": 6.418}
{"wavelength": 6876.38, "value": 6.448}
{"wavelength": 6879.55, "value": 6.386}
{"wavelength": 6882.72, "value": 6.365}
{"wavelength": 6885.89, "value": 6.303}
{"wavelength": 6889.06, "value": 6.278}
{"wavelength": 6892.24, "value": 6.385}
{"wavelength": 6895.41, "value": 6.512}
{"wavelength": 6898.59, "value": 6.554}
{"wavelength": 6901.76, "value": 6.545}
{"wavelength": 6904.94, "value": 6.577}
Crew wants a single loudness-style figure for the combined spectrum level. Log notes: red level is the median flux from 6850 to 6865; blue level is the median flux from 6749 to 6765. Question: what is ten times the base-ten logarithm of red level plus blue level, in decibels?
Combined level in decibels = 11.1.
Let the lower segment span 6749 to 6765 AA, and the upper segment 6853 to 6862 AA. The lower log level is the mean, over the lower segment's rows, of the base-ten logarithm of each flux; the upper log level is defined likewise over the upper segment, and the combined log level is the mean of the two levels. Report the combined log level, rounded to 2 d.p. 0.82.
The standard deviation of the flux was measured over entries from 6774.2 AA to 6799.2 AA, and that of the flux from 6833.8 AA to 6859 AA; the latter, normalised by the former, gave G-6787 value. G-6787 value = 12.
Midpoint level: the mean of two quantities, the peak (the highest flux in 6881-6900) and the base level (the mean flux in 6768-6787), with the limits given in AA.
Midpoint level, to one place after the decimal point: 6.7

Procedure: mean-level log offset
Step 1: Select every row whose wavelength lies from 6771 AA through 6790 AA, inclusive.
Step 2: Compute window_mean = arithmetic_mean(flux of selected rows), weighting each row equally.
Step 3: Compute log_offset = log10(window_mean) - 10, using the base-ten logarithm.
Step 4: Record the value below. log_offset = -9.17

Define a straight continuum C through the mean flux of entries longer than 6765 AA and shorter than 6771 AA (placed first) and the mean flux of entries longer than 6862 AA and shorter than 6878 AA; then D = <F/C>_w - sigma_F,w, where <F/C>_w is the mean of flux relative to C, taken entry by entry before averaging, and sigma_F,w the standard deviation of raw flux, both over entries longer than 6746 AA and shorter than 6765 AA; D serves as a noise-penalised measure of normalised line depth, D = 0.8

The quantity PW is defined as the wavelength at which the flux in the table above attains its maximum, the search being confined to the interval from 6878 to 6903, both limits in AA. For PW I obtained 6898.59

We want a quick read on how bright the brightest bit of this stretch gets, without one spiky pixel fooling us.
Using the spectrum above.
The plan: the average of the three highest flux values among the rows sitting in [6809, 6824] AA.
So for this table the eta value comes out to 8.9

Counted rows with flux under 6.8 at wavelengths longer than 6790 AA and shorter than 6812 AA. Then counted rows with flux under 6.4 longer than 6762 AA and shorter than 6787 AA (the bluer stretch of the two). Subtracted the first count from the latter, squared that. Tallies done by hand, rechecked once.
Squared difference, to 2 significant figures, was 25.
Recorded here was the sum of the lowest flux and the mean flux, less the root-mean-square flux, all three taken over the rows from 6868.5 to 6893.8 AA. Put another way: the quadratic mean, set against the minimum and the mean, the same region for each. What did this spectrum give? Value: 6.20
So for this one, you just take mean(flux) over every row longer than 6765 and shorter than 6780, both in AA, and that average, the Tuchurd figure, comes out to 6.8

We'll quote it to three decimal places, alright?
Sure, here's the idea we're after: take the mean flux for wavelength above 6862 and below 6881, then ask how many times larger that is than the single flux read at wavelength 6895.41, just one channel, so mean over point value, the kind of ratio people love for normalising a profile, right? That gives 0.960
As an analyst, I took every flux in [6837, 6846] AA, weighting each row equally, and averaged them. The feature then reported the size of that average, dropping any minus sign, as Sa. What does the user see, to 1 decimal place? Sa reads 7.5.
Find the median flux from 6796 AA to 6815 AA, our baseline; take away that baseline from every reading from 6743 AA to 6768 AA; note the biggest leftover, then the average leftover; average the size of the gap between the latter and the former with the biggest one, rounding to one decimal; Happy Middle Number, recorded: 0.1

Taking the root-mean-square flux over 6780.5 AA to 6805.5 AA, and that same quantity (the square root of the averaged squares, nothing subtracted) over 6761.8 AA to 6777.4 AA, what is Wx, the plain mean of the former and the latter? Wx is 6.68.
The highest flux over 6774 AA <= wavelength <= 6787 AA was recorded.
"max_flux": 6.981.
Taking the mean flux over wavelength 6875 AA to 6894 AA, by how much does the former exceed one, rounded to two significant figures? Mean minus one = 5.4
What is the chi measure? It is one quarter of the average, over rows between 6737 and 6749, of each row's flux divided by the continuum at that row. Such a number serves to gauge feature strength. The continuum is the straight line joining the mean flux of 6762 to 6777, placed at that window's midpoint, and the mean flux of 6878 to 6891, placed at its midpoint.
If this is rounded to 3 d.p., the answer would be 0.254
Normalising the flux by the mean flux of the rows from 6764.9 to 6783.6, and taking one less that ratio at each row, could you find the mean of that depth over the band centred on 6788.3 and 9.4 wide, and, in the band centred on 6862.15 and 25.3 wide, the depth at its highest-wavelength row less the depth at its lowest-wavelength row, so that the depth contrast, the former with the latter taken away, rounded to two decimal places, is -0.45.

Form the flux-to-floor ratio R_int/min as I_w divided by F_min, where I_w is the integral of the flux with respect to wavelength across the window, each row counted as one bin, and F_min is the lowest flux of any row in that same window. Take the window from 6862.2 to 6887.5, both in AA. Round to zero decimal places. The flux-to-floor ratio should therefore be 26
